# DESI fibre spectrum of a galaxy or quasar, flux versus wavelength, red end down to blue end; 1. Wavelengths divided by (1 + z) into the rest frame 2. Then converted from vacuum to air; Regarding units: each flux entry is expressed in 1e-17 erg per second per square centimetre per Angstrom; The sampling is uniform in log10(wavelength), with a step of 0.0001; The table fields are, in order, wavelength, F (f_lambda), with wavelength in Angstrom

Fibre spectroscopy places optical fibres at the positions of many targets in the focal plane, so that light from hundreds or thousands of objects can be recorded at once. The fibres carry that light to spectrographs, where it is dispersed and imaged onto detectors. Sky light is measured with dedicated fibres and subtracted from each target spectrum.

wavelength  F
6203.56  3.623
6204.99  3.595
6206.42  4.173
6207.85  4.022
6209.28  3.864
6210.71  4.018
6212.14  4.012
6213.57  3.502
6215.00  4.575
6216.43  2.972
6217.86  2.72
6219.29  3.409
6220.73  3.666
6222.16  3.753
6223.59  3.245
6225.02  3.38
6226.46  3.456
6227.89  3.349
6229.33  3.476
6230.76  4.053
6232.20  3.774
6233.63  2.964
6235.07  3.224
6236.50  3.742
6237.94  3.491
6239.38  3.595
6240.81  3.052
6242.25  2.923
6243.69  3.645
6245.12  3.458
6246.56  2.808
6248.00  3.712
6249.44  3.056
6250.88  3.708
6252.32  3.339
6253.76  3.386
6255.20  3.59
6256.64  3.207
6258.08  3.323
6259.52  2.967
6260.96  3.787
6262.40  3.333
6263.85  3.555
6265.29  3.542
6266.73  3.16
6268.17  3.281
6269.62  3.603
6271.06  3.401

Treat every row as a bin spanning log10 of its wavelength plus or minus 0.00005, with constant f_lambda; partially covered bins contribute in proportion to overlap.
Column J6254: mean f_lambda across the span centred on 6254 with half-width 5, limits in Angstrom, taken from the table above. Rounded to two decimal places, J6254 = 3.37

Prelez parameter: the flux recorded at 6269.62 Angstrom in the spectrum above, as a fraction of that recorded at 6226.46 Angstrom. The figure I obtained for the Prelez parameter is 1.04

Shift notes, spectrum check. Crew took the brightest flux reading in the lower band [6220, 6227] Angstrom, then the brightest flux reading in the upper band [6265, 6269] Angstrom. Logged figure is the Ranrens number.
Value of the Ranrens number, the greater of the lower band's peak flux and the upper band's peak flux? 3.753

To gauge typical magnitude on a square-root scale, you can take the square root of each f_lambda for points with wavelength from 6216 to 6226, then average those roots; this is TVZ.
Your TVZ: 1.82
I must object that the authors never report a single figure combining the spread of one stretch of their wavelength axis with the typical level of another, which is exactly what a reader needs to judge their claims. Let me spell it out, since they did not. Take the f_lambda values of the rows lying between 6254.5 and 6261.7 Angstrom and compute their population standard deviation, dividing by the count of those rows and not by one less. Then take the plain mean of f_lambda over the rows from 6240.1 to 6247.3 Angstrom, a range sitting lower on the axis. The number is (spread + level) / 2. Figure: 1.73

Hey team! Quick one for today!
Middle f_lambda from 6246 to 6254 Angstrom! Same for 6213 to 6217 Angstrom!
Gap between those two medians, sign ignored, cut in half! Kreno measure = 0.070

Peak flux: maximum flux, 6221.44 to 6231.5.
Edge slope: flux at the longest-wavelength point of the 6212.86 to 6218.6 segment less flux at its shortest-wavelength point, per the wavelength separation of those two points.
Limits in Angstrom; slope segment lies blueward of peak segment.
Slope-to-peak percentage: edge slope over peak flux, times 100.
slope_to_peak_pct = -4.5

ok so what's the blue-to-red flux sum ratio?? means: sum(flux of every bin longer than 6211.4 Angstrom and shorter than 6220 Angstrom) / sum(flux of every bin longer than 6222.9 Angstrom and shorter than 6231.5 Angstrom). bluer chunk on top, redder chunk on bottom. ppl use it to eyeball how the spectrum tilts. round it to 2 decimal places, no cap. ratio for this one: 1.01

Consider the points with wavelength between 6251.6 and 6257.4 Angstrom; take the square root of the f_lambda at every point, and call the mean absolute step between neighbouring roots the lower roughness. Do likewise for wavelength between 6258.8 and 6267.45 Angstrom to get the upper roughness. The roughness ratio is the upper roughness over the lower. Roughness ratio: 1.8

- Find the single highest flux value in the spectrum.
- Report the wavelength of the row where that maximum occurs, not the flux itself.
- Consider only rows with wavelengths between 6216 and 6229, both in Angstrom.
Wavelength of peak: 6222.16 Angstrom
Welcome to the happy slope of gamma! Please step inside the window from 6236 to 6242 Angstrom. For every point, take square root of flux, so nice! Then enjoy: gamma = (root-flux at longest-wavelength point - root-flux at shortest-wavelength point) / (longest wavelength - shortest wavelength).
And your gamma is -0.043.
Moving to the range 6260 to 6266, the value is -0.015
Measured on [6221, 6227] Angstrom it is -0.018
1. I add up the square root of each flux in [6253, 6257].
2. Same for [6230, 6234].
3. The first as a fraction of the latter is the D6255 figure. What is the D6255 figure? 0.97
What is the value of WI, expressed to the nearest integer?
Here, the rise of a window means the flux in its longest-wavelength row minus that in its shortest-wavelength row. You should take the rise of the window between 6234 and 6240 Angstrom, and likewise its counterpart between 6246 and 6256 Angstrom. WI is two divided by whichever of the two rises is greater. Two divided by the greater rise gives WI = 3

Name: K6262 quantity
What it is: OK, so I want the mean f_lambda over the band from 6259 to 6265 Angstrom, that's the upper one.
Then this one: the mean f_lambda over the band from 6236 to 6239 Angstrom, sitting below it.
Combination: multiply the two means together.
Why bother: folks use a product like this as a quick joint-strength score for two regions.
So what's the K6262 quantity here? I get 12.3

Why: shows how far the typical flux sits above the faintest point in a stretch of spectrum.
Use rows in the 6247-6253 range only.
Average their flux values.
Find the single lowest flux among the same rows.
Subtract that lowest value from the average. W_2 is 0.4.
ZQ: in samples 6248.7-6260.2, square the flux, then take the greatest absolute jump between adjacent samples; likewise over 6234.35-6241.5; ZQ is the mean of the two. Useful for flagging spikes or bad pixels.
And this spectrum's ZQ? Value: 4.0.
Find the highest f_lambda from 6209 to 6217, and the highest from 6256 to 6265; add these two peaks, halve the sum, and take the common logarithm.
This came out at 0.62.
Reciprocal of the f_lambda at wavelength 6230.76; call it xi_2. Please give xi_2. 0.247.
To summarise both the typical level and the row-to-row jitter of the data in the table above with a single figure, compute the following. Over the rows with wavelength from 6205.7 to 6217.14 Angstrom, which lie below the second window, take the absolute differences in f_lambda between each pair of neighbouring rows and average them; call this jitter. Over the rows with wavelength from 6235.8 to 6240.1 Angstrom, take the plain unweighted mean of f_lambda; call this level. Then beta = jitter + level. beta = 4.1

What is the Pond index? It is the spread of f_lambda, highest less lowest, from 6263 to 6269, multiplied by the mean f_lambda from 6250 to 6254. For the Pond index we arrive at 1.4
